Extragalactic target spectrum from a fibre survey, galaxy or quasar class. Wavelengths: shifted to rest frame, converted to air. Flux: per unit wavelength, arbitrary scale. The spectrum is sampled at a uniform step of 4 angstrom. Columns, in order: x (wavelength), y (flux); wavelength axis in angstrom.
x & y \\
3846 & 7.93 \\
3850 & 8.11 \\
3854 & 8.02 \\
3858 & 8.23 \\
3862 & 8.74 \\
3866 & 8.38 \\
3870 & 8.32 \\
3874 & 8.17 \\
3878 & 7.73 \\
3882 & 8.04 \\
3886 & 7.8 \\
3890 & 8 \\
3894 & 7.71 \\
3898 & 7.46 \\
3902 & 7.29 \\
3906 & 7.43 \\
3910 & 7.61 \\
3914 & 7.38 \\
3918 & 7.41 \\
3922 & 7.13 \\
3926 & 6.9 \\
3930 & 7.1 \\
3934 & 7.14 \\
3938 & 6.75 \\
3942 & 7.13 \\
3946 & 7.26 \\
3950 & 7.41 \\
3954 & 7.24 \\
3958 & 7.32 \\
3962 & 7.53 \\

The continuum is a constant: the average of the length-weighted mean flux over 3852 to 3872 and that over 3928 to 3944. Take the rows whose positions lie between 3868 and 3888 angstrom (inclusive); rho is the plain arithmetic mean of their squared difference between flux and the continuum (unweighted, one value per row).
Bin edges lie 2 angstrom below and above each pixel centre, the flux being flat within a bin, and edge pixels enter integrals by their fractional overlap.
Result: 0.16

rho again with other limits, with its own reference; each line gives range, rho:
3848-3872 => 0.43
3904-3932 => 0.21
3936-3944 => 0.59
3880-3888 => 0.07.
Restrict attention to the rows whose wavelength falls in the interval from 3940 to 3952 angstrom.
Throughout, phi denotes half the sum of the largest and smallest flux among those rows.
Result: 7.3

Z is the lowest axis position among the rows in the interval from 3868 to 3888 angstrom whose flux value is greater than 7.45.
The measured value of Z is 3870 angstrom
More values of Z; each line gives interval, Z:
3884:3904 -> 3886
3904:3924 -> 3910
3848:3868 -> 3850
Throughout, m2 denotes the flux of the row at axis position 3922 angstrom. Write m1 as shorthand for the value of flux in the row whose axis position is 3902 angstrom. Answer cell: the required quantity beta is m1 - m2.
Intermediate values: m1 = 7.29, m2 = 7.13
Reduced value 0.2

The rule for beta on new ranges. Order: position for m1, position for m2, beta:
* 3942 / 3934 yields 0.0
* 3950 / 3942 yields 0.3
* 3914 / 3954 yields 0.1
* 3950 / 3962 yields -0.1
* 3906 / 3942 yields 0.3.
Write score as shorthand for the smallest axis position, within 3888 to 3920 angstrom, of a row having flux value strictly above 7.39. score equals 3890 angstrom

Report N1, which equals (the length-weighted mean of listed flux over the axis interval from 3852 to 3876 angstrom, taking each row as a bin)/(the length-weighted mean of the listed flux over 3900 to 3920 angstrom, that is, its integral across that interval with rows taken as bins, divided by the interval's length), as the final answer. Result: 1.12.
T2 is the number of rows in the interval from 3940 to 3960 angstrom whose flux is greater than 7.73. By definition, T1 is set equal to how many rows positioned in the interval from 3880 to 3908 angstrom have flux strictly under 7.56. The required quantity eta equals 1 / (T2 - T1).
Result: -0.33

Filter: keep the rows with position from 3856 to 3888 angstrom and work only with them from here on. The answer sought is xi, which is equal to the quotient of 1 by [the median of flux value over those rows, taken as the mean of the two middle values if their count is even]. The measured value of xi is 0.122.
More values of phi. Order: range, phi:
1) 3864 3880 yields 8.1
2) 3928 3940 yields 6.9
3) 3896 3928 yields 7.3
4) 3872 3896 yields 7.9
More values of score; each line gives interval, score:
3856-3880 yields 3858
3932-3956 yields 3950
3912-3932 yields 3918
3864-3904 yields 3866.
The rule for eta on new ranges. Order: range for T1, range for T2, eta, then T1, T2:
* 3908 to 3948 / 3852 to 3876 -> -0.33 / 9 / 6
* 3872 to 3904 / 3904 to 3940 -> -0.50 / 2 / 0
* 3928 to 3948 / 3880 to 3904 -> -0.50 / 5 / 3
